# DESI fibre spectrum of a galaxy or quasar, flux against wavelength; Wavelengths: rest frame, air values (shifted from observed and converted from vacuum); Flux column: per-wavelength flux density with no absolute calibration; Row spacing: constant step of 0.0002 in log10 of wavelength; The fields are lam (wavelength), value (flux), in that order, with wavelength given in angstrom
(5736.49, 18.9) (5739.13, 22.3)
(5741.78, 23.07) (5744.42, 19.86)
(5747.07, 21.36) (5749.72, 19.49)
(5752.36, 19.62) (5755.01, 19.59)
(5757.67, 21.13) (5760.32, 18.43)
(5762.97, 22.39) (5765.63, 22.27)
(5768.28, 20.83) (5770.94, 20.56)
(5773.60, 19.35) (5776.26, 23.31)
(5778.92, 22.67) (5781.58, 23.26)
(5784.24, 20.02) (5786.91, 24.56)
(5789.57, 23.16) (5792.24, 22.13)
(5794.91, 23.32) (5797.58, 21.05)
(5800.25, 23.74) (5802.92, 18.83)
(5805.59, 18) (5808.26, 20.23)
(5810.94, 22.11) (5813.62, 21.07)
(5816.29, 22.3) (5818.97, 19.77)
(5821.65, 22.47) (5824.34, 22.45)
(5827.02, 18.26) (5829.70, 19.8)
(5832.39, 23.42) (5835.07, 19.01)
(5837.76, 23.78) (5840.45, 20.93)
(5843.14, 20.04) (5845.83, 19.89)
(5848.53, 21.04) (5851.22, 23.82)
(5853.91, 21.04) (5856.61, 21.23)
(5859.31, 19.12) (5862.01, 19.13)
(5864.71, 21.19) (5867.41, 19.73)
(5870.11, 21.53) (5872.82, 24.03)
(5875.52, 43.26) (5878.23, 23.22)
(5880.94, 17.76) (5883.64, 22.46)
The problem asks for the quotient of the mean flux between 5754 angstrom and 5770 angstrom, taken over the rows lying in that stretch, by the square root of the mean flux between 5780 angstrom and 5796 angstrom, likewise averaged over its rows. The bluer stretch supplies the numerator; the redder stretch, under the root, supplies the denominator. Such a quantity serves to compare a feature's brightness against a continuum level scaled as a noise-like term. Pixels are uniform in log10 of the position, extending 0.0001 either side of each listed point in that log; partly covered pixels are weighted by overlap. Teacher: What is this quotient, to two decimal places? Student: 4.36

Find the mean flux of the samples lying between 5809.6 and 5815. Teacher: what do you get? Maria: 21.6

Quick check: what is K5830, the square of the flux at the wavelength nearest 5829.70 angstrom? 392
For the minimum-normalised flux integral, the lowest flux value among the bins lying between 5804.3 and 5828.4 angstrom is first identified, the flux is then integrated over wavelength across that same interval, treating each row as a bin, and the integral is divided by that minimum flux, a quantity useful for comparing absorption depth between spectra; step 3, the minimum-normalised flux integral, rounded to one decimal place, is 27.8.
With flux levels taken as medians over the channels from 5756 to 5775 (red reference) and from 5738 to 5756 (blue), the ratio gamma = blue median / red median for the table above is 0.95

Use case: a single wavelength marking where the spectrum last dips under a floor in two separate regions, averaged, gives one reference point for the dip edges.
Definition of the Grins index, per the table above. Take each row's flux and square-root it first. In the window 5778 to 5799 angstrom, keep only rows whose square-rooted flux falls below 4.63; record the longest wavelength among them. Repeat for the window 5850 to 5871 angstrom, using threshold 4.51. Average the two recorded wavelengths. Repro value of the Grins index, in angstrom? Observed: 5832.5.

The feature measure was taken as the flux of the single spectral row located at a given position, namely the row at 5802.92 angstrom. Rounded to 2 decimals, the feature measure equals 18.83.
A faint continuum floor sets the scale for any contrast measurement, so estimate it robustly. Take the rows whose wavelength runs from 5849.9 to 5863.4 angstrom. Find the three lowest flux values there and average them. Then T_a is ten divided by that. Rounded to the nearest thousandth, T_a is 0.506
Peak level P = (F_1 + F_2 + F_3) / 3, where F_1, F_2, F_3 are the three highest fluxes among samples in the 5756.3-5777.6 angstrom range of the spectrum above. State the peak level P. 22.7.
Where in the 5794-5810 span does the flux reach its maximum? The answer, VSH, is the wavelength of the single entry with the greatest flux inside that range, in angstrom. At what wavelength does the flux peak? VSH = 5800.25 angstrom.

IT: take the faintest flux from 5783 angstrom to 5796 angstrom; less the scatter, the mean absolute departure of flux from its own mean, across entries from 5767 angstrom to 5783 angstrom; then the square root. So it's 4.3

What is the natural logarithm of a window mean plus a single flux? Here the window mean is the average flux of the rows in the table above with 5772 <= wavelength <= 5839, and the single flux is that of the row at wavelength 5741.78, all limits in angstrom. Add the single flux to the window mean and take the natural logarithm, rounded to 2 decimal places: 3.80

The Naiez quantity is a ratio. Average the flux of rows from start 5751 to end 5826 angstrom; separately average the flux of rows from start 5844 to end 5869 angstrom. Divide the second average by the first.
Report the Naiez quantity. 0.97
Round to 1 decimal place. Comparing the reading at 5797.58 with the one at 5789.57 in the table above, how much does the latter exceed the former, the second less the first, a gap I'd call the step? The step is 2.1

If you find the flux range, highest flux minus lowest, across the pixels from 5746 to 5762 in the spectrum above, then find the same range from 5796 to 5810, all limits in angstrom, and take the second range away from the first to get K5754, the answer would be -2.8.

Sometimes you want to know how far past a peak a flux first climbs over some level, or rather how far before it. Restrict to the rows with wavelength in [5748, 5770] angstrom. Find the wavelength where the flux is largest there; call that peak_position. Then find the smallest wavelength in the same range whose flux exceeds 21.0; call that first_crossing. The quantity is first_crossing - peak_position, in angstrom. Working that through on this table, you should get -5.3 angstrom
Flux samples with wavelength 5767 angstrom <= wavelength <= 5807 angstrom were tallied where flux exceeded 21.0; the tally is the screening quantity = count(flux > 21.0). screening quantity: 9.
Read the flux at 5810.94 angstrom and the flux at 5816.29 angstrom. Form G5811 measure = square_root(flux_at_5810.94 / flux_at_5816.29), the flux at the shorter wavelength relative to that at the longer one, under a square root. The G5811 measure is 1.00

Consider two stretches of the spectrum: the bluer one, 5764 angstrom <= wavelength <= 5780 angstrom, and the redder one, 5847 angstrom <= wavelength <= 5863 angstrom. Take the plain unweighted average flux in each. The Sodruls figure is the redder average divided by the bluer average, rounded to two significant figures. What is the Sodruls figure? 0.97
